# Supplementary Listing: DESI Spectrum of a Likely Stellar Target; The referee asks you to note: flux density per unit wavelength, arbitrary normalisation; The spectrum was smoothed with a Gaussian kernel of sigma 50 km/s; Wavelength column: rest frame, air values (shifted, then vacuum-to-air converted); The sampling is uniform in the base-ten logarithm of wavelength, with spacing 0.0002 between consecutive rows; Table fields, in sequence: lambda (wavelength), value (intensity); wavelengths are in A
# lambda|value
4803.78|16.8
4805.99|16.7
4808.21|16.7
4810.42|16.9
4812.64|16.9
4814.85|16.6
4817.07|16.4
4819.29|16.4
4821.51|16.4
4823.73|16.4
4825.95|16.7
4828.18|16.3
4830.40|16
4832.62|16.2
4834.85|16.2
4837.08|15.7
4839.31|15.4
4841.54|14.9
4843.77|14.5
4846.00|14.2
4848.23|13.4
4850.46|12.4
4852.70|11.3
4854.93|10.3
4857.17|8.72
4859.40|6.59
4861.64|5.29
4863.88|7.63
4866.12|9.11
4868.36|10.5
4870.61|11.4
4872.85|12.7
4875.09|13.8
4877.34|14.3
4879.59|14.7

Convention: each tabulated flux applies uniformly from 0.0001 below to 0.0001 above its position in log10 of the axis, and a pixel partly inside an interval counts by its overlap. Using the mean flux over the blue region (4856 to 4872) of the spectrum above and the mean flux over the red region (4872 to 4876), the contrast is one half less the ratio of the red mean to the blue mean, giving -1.1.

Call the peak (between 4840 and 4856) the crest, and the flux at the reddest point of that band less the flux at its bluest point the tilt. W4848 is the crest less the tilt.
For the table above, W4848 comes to 19.5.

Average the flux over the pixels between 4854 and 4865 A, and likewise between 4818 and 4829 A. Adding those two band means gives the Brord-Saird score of 24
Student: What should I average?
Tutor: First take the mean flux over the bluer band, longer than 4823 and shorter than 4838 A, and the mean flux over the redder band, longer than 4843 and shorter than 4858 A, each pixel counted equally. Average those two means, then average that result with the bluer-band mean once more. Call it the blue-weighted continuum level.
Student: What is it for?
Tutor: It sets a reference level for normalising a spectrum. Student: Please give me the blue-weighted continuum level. 15.2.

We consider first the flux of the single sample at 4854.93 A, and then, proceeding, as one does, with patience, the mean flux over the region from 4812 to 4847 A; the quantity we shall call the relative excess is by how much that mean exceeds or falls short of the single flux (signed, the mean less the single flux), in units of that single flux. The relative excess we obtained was 0.55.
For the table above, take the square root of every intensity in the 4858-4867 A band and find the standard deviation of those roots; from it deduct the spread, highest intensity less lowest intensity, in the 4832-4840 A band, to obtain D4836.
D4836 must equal -0.5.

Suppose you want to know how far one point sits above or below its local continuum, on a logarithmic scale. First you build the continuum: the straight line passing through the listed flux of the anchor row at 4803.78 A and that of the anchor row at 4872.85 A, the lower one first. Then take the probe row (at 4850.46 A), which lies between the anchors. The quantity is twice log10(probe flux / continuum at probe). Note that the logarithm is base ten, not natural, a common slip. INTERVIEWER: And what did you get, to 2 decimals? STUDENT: -0.11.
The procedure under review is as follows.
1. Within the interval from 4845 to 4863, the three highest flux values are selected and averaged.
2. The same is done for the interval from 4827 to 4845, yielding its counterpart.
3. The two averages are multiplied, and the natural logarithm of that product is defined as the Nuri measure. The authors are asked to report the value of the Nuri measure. 5.38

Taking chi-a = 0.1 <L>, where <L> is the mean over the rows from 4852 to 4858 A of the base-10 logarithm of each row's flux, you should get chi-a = 0.100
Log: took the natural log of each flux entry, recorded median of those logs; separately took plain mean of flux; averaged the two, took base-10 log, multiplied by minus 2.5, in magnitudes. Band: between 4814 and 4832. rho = -2.46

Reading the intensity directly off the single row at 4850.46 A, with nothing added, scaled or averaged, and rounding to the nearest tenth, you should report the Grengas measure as 12.4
